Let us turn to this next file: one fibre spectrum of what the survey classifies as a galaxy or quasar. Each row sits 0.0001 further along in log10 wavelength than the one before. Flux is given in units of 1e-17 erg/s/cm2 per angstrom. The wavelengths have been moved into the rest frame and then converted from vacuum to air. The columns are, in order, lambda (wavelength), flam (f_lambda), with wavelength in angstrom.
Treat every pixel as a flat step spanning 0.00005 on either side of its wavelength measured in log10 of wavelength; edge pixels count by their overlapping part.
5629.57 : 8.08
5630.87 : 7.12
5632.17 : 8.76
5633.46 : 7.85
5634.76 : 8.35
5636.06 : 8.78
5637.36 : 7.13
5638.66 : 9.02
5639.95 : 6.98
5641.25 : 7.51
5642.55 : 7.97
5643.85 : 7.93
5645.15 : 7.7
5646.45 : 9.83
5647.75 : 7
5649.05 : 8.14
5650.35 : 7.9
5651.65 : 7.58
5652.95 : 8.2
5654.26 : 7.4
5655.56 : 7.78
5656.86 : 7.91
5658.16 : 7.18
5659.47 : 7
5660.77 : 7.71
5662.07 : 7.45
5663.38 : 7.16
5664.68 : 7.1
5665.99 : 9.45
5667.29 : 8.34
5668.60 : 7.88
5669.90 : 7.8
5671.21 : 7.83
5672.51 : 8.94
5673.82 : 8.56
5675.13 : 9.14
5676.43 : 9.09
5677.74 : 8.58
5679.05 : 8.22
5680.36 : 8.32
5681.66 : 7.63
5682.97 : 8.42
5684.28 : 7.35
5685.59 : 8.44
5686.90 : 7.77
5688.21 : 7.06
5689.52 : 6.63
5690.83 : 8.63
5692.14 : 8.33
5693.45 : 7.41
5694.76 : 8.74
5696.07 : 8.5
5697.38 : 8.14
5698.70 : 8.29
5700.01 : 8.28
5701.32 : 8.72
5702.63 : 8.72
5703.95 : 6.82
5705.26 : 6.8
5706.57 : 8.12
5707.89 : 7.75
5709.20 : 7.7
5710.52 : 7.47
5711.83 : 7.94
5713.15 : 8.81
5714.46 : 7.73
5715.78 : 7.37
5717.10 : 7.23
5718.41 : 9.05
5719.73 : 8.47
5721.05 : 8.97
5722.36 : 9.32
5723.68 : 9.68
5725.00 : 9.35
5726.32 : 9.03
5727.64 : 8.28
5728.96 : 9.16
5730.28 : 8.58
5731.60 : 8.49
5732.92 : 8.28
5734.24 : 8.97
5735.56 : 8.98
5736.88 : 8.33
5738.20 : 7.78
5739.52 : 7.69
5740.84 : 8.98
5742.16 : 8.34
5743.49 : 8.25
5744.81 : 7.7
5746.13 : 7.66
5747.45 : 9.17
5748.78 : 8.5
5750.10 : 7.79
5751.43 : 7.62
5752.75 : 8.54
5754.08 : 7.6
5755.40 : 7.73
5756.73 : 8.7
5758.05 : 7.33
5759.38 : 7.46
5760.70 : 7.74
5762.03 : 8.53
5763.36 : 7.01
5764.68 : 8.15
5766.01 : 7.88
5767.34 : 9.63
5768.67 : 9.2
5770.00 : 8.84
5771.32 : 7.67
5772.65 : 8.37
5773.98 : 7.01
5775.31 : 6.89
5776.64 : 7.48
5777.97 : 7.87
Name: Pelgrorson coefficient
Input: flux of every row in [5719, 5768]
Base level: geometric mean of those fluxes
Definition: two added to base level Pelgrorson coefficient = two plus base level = 10.3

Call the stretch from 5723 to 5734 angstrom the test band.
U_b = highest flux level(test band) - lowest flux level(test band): 1.4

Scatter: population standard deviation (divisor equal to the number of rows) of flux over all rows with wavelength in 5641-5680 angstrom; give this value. 0.71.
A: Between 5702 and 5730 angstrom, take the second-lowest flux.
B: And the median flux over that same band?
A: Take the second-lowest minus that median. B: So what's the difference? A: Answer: -1.46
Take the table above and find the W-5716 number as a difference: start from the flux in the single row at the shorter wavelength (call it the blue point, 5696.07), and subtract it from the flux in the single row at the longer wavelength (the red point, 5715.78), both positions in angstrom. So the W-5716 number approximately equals -1.1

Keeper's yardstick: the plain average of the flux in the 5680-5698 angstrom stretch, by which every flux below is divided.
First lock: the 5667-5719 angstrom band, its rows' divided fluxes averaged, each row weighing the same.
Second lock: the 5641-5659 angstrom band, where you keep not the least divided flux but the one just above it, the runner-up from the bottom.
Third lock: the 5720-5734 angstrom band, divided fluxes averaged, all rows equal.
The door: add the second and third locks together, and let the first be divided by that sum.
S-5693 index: 0.501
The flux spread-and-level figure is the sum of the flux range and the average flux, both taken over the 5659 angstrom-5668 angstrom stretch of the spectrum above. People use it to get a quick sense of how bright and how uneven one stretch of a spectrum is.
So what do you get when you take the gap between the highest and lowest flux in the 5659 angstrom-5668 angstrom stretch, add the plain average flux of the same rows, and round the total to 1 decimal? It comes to 10.2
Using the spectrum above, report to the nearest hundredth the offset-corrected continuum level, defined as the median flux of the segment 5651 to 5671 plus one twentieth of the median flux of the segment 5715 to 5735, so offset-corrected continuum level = 8.16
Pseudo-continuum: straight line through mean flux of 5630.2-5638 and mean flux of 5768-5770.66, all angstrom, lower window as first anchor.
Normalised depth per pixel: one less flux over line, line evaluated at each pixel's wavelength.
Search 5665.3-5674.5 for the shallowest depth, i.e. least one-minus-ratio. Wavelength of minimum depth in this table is 5665.99 angstrom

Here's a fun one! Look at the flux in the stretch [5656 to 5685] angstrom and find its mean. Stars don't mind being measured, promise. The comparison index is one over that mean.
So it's 0.124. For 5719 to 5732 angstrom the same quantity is 0.112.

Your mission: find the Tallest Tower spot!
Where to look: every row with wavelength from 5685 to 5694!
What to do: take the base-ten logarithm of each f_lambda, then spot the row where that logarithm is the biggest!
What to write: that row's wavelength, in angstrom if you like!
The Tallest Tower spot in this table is 5690.83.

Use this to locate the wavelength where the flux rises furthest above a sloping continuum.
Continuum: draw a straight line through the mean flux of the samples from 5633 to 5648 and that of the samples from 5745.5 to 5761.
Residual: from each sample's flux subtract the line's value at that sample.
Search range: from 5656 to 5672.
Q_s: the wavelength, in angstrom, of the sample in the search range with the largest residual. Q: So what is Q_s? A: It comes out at 5665.99 angstrom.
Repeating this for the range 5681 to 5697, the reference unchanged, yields 5694.76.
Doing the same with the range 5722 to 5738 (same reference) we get 5723.68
